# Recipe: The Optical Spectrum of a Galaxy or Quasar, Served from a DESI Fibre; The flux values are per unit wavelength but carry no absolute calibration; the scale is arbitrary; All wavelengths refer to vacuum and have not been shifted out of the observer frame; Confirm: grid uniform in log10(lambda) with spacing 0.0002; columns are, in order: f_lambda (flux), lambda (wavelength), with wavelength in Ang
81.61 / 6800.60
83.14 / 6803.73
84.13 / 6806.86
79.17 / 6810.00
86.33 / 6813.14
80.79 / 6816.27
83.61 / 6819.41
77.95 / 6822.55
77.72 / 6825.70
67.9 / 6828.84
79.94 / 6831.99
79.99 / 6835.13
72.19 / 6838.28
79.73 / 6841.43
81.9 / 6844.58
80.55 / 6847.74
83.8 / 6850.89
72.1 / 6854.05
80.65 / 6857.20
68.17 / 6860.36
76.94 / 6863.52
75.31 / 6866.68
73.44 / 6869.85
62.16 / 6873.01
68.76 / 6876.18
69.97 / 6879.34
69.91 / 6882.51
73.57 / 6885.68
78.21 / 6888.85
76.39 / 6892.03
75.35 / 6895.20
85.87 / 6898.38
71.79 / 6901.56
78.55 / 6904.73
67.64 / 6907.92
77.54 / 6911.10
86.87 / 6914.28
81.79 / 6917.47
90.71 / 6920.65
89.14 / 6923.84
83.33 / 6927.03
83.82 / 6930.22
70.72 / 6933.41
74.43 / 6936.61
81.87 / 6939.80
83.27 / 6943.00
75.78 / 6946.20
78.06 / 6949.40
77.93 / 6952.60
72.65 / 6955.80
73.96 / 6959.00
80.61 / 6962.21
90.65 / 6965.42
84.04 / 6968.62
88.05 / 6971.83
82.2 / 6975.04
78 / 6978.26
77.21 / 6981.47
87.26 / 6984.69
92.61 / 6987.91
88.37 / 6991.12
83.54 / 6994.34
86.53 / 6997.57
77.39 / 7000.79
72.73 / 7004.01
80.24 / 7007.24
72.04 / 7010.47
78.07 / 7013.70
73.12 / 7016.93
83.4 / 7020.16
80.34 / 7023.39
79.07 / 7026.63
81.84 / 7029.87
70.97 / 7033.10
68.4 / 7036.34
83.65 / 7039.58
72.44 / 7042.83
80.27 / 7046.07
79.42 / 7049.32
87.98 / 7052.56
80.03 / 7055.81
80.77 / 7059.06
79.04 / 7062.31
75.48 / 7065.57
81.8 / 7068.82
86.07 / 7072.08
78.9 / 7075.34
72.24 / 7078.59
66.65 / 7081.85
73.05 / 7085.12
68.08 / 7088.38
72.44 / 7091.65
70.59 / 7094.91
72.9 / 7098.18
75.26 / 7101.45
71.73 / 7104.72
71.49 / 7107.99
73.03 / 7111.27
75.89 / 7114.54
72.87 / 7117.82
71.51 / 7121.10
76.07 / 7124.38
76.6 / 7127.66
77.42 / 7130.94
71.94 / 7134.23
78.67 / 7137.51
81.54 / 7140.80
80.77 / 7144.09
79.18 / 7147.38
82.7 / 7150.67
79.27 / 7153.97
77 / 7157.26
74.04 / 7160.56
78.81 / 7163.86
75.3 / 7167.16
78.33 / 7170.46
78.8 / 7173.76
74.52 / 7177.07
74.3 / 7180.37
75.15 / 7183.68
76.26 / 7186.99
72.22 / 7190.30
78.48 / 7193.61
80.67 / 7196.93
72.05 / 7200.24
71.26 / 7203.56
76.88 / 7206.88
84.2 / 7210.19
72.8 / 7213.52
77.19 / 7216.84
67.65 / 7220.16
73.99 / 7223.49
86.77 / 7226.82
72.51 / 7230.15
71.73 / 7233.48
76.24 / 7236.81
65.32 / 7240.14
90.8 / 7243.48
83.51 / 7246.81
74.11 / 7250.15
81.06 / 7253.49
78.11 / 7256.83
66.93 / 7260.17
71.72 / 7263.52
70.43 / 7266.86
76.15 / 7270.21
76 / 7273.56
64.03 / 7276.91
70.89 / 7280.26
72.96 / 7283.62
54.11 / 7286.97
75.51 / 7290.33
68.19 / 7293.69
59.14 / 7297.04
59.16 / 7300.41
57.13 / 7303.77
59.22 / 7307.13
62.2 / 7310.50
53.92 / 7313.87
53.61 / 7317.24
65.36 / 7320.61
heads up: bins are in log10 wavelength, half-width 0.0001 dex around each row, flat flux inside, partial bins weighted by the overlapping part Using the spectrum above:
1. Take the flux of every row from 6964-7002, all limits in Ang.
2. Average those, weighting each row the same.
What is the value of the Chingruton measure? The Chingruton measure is 85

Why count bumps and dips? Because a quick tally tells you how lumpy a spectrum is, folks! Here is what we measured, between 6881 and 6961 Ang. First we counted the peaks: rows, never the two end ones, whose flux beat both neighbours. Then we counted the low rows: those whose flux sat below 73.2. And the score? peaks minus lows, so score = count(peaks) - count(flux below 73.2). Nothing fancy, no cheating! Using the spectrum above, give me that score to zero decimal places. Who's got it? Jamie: 3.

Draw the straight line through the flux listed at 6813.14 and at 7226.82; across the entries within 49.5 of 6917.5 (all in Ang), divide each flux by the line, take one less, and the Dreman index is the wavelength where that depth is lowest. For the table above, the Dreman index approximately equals 6873.01 Ang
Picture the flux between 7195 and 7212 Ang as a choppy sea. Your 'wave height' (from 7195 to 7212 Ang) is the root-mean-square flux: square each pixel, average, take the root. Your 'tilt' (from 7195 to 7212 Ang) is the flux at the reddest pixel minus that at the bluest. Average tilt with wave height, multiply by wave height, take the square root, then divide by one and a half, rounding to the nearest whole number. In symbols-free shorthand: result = 37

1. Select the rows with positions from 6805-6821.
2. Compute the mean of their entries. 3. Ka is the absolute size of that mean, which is 83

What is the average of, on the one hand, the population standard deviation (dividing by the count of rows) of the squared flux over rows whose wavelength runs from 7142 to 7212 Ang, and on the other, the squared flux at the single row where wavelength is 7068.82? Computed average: 3608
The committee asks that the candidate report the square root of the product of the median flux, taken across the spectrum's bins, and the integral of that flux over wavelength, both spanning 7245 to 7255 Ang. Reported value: 254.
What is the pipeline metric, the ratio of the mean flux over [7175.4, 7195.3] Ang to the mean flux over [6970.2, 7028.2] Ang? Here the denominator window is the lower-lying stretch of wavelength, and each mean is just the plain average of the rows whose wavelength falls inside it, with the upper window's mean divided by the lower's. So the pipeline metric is 0.93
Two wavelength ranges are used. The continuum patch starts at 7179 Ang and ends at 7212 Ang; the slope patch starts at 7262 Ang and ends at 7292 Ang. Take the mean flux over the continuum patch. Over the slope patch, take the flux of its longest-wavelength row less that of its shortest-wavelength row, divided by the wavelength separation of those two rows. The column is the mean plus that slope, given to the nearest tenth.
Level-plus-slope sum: 76.3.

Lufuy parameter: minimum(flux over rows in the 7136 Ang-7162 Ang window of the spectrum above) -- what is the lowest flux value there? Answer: 74.04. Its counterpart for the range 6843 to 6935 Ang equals 62.16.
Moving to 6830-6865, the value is 68.17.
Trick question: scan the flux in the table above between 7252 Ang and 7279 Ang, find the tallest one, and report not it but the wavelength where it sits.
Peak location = 7253.49 Ang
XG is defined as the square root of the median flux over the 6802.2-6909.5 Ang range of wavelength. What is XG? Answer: 8.82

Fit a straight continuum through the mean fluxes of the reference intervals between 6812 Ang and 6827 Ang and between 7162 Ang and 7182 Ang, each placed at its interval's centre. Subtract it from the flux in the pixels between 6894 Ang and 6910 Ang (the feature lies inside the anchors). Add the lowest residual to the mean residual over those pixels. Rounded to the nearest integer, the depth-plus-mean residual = -17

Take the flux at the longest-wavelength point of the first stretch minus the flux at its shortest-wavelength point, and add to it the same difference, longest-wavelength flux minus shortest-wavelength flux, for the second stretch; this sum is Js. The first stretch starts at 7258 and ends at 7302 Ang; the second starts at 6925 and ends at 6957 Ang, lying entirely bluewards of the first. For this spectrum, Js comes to -18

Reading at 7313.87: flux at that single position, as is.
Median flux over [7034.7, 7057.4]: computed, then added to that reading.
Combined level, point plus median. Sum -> 134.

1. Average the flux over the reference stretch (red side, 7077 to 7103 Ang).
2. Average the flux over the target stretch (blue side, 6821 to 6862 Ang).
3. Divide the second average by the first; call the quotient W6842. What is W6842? 1.08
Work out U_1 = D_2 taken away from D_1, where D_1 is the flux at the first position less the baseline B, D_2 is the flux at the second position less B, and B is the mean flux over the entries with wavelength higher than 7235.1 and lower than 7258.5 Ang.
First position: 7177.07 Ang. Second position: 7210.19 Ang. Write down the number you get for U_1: -10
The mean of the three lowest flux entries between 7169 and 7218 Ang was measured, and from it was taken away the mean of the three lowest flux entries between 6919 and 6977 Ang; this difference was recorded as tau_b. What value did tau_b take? -1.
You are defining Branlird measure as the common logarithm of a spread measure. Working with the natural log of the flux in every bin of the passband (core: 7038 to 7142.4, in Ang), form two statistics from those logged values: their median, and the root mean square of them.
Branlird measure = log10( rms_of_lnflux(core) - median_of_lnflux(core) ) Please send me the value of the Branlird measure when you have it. -2.4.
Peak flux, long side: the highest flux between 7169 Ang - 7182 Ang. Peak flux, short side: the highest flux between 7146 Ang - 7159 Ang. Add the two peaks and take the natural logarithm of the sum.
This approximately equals 5.08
